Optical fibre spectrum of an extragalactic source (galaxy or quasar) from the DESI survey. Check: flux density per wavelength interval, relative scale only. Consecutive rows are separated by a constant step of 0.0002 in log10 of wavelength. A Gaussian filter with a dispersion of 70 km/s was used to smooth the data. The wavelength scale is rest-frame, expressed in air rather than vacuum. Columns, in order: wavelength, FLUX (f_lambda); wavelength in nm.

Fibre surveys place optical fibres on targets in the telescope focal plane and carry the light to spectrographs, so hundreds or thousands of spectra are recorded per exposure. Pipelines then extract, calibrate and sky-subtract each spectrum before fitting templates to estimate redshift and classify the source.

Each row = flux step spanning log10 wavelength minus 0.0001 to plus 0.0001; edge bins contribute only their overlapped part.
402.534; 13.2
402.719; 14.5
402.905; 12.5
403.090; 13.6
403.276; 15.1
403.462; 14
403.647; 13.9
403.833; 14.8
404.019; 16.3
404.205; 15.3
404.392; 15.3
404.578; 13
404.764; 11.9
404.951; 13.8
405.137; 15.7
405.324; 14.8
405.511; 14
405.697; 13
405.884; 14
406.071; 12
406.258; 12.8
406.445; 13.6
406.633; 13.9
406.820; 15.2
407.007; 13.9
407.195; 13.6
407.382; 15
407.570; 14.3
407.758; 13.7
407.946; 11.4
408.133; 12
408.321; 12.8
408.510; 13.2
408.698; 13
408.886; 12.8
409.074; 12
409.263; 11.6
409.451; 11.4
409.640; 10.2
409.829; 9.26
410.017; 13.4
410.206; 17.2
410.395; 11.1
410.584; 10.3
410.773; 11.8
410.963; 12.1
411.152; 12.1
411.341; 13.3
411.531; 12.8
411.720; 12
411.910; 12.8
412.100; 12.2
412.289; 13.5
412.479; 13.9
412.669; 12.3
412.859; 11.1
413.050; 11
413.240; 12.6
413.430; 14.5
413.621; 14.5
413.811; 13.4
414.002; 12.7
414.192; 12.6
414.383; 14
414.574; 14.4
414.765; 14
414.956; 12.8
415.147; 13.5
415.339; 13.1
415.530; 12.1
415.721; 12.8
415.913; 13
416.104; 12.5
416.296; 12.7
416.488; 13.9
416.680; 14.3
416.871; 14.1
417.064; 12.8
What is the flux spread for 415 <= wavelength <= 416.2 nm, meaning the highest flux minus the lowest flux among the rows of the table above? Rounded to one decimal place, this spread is 1.4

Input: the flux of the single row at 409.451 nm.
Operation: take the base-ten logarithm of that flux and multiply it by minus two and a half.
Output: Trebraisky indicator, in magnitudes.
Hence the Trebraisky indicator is -2.64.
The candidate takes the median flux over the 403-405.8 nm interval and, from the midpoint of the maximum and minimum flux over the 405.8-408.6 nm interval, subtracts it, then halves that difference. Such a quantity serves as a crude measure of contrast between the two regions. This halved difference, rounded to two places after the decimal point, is -0.35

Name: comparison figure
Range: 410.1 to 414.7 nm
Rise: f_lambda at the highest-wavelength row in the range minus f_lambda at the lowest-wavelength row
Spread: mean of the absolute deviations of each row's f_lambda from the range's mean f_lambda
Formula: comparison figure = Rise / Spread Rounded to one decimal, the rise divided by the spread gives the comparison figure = -2.6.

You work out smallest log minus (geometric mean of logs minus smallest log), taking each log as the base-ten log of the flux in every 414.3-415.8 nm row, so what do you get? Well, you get 1.04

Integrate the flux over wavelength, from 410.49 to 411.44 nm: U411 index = 11.3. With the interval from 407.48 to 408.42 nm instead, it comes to 12.1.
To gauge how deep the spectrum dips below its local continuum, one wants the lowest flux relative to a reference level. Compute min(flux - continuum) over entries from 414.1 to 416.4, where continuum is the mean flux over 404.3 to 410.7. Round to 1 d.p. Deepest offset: -1.0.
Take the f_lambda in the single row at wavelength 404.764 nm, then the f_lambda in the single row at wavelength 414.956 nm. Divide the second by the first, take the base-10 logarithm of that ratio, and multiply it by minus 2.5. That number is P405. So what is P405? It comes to -0.08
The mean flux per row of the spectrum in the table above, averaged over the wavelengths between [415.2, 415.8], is 12.7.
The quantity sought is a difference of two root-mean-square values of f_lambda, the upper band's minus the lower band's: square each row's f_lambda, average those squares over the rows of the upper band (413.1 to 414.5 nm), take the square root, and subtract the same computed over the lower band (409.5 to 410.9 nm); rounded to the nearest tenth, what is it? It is 1.3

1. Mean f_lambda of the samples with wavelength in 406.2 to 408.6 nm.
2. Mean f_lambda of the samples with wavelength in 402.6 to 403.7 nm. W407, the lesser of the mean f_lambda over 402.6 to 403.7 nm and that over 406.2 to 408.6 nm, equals 13.5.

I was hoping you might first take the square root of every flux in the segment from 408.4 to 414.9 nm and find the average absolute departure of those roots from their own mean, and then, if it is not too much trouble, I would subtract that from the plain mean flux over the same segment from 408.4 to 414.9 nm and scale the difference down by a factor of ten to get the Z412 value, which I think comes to 1.25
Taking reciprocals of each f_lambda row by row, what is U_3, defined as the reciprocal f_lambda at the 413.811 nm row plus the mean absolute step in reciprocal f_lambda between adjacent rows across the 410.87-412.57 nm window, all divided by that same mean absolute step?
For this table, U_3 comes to 18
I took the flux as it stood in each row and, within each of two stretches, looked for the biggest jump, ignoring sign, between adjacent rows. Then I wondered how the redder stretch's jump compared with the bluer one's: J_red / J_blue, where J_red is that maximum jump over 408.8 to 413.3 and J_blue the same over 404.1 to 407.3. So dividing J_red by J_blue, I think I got 2.7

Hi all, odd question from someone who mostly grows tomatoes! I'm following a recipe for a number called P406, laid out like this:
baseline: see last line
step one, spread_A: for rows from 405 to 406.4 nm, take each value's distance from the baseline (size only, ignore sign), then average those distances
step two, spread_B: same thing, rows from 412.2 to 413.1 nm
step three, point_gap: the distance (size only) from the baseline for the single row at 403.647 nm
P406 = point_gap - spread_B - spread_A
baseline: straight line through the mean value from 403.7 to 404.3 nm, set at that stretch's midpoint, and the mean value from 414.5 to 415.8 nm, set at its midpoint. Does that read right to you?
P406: -1.3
